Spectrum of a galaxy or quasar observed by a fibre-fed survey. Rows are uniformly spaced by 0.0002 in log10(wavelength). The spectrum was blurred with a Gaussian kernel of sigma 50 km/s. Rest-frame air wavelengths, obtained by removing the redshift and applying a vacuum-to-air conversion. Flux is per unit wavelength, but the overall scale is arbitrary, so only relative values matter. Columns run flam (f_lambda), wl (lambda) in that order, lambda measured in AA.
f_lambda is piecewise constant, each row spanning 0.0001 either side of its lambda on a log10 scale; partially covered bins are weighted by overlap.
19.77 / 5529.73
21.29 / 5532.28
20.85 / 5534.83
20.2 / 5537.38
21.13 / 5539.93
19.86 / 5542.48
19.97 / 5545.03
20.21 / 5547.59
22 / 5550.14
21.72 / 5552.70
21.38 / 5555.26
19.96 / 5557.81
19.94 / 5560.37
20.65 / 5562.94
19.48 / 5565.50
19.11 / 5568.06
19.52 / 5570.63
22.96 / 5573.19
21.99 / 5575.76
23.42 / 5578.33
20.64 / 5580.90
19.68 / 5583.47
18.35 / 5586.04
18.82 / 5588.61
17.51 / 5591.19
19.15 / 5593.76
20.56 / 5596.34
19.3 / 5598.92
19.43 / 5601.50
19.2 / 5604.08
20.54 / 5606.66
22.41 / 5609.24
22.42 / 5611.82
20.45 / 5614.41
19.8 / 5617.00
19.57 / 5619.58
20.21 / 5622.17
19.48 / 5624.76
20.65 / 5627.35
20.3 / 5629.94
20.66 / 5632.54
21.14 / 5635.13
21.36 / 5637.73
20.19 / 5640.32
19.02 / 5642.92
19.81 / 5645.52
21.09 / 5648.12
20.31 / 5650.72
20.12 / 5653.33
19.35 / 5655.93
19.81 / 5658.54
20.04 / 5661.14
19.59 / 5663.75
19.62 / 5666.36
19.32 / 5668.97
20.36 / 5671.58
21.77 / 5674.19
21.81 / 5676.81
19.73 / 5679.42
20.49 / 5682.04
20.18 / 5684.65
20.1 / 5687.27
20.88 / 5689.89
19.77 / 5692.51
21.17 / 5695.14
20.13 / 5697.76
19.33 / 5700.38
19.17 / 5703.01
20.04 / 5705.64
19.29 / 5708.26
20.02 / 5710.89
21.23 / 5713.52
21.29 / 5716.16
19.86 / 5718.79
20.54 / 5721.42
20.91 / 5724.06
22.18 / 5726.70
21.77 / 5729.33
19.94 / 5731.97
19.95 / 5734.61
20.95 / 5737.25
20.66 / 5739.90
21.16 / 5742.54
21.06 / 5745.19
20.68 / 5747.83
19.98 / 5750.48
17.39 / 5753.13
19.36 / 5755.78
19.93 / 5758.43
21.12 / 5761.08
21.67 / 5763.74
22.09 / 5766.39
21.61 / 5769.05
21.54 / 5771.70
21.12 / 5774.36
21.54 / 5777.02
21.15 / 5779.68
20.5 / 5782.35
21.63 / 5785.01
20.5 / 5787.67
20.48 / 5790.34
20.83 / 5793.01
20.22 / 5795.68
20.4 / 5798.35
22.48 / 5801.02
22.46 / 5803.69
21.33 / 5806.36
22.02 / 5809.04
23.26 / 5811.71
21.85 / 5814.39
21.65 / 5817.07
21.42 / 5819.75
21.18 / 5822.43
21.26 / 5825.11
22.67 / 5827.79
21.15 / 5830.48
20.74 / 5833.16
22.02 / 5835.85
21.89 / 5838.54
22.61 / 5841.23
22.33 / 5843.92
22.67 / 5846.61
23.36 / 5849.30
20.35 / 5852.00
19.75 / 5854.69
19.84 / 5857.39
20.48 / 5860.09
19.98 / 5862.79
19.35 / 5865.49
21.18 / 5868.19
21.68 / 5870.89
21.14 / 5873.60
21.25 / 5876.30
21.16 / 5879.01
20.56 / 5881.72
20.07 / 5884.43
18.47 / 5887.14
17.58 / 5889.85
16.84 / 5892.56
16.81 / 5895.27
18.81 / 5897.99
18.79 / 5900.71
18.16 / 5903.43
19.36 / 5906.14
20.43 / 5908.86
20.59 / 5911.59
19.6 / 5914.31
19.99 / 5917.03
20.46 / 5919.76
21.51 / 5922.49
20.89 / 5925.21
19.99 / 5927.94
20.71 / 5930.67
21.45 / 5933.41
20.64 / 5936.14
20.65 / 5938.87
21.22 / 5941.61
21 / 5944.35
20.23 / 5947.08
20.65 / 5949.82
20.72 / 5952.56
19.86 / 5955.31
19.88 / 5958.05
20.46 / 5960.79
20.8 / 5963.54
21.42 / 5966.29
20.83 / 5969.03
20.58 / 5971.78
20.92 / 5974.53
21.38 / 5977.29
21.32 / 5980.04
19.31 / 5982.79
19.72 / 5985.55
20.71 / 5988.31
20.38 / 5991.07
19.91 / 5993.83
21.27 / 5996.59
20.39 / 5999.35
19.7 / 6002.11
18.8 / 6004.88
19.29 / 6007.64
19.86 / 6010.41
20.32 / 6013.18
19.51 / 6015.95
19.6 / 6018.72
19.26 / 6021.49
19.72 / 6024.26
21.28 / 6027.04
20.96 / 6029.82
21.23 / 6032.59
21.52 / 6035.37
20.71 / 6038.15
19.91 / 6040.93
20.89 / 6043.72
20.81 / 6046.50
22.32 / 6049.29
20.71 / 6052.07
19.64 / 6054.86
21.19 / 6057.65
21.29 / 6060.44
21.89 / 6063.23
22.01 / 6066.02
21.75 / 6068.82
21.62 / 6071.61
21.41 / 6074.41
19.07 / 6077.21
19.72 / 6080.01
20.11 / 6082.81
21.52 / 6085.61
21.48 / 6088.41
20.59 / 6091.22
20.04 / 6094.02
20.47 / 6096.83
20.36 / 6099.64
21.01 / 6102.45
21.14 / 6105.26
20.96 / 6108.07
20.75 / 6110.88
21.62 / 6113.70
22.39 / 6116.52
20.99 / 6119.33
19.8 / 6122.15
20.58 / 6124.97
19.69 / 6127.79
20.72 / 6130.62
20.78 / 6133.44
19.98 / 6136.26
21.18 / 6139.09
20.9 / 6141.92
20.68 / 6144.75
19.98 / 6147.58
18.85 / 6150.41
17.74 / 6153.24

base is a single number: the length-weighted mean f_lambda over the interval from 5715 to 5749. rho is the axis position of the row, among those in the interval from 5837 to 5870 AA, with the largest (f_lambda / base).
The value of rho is 5849.30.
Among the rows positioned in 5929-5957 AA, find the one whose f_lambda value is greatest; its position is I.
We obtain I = 5933.41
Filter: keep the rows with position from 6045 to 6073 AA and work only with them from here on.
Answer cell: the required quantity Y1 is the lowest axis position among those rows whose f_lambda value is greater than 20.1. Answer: 6046.50 AA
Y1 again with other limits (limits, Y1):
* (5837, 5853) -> 5838.54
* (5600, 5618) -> 5606.66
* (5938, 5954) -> 5938.87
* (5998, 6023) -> 5999.35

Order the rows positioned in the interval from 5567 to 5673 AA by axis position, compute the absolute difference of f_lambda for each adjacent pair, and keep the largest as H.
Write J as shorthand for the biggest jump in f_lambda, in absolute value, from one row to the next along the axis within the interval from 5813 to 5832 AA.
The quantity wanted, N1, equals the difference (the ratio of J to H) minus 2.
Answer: -1.6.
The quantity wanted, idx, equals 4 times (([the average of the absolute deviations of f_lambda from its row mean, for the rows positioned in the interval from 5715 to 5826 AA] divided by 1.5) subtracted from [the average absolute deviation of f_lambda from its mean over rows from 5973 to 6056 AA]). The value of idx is 0.9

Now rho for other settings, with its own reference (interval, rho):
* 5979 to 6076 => 6049.29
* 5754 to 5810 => 5801.02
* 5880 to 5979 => 5922.49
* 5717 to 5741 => 5726.70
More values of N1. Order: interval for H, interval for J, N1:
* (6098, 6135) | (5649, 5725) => -0.5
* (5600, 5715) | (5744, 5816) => -0.8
